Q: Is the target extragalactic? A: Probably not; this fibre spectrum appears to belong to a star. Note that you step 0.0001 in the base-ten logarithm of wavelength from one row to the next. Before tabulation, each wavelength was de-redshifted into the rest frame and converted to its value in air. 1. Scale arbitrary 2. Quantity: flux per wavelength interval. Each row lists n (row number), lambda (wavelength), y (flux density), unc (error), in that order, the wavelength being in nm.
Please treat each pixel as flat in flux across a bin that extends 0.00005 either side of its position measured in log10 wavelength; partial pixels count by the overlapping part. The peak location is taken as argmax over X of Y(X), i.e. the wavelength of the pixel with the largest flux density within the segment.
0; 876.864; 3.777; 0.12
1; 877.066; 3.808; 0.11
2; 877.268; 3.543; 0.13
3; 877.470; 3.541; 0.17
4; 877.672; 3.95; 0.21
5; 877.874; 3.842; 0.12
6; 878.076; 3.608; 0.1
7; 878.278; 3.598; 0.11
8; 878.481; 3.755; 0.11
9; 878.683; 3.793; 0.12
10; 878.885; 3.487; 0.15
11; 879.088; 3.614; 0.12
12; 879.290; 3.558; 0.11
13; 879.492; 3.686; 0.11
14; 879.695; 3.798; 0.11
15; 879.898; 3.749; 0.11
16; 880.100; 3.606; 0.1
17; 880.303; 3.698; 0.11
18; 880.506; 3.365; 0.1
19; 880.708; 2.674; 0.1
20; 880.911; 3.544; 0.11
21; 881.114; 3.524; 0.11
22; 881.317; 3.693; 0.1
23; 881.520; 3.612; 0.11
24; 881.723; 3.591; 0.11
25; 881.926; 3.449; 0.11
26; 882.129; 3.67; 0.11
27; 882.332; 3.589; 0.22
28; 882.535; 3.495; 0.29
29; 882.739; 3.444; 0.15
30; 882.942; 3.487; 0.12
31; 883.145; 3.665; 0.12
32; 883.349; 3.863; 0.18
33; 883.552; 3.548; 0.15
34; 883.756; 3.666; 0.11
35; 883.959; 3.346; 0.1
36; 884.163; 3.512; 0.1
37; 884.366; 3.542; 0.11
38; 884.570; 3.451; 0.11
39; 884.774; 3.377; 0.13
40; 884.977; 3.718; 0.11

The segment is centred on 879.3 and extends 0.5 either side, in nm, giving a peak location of 879.695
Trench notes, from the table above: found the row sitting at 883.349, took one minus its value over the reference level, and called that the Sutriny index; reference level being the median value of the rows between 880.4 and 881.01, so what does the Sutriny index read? -0.15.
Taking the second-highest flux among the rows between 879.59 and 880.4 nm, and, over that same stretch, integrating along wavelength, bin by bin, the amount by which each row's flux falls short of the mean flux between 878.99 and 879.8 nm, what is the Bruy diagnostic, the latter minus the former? -3.8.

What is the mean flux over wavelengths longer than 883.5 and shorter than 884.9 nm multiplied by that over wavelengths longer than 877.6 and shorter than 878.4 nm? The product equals 13.1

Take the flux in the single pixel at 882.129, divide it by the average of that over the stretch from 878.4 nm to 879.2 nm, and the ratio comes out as 1.00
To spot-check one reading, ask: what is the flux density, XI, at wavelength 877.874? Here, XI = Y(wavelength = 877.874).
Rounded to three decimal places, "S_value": 3.842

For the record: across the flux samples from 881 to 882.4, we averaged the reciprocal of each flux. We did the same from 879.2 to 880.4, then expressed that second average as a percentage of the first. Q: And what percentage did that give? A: 97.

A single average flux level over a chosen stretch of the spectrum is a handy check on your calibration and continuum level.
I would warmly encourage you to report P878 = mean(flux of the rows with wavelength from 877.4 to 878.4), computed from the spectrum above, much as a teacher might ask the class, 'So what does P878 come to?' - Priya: 3.71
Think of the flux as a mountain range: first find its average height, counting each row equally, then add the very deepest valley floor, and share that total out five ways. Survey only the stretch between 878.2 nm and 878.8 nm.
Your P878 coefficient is 1.46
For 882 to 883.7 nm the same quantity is 1.41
